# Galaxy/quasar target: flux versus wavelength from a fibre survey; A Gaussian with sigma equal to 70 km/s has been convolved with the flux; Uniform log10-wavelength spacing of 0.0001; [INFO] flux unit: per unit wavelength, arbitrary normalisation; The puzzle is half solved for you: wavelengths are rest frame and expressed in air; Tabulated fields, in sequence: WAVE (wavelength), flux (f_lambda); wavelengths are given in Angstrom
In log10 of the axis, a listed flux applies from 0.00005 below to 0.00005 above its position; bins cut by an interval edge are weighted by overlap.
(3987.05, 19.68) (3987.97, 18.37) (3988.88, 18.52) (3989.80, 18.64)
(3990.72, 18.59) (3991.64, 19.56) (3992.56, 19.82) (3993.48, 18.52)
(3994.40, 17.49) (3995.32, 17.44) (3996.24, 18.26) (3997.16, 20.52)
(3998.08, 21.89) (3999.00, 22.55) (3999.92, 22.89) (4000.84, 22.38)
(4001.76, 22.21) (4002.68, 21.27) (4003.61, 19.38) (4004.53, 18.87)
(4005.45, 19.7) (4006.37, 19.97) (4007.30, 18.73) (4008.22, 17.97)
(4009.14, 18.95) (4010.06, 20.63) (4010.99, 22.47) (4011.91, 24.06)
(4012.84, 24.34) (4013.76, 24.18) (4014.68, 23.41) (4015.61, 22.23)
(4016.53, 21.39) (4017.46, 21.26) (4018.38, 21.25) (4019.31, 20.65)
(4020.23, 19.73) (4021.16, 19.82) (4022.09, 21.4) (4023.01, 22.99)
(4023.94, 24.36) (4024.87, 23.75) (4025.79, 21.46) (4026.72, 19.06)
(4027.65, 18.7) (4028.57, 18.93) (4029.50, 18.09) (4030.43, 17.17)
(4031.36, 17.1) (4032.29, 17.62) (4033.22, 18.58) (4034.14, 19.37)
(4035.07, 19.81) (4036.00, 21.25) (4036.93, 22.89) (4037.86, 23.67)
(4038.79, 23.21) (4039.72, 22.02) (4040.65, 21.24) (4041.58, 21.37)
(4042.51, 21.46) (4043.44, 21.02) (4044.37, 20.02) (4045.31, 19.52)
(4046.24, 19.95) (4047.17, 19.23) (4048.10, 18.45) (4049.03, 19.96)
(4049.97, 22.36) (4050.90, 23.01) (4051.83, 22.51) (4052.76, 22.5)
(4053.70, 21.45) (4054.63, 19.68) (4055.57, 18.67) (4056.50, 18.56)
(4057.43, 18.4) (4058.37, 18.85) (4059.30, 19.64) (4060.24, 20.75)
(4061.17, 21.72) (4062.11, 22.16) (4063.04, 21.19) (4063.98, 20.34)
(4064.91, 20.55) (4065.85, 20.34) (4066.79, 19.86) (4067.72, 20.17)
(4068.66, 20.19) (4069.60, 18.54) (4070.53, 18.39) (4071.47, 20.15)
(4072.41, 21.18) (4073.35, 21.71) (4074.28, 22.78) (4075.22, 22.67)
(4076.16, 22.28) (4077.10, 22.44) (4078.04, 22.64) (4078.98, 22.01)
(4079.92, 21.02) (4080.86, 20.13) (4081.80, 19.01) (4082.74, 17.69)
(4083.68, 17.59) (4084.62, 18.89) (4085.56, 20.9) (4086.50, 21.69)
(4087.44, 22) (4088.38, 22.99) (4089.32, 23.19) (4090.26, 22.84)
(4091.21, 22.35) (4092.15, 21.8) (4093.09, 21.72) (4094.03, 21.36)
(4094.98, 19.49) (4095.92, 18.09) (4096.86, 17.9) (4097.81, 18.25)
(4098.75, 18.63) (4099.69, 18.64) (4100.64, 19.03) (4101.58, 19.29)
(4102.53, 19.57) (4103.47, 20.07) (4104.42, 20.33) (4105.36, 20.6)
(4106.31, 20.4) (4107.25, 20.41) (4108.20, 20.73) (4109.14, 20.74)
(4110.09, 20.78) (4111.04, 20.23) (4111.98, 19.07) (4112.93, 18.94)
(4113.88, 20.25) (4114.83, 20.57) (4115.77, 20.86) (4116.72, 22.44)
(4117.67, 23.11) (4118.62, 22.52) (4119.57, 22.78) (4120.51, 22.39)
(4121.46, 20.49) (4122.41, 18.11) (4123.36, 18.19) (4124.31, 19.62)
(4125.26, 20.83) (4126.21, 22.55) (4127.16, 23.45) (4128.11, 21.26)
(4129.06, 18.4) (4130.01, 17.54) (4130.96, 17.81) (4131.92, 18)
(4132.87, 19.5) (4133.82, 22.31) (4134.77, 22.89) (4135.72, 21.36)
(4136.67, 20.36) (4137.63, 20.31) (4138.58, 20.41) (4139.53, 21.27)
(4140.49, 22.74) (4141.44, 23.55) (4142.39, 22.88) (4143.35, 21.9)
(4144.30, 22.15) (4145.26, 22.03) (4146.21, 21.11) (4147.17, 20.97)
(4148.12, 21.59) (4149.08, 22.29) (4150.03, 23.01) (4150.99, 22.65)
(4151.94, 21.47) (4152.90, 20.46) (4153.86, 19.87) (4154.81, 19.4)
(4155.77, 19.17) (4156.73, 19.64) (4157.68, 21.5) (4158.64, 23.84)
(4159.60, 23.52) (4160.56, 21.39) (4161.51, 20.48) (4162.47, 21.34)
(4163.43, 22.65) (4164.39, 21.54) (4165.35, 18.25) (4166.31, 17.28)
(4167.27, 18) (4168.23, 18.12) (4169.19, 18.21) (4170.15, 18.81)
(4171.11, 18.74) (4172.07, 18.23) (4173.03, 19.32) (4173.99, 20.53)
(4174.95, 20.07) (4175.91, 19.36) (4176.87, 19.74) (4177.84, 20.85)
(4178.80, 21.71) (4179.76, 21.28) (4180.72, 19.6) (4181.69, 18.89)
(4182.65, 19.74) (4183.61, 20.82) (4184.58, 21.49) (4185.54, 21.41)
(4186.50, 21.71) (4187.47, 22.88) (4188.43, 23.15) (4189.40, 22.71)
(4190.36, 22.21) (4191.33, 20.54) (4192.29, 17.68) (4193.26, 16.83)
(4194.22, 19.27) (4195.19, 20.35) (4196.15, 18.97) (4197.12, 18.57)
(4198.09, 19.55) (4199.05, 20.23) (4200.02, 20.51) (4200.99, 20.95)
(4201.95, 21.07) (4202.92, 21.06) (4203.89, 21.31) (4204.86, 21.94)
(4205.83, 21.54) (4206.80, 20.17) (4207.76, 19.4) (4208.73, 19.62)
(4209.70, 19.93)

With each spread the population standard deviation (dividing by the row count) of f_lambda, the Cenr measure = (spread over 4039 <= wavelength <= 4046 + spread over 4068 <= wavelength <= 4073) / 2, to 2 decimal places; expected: 0.94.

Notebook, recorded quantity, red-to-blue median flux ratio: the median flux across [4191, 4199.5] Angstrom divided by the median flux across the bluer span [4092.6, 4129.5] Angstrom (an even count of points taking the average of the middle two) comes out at 0.94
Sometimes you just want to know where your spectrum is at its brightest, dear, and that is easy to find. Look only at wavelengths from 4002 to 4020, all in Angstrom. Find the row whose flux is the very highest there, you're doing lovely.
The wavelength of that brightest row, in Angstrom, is 4012.84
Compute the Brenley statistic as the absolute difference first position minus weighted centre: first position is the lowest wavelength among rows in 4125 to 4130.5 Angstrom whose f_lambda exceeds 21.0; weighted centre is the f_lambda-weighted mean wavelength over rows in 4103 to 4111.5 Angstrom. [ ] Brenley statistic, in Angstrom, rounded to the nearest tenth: 18.9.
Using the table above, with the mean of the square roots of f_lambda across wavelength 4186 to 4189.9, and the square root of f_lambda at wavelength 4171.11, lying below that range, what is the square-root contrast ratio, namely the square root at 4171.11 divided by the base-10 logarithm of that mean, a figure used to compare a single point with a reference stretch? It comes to 6.4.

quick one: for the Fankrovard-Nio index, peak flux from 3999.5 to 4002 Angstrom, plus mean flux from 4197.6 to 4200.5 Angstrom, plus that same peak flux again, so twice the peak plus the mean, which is 65.9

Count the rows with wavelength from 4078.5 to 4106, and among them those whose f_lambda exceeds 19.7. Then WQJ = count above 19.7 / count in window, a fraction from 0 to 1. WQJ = 0.55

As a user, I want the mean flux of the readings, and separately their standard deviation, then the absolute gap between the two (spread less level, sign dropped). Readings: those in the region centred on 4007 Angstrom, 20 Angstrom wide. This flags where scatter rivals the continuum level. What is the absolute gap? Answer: 19.5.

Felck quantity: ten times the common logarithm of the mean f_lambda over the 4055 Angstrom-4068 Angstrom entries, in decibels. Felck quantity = 13.0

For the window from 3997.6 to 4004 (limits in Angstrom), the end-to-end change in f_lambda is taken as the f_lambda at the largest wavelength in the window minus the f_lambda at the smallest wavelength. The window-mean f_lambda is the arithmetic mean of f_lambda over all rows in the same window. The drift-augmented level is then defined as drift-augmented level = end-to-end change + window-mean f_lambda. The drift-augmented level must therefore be 19.3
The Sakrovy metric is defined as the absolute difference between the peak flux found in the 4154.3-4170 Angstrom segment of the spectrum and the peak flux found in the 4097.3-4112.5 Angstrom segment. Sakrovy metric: 3.1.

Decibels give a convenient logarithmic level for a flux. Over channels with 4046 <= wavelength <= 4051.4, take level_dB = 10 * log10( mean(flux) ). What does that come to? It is 13.1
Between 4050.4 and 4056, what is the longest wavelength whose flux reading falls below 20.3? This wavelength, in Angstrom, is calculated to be 4055.57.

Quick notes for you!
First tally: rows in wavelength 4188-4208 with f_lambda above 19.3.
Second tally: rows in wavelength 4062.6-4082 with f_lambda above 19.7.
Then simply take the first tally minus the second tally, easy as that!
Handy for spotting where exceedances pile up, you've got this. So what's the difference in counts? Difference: -2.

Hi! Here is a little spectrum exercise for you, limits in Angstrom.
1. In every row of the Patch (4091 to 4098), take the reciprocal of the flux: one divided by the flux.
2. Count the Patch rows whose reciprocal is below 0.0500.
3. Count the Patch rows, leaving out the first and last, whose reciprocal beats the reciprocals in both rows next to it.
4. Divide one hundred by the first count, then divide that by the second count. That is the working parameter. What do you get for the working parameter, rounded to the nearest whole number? 25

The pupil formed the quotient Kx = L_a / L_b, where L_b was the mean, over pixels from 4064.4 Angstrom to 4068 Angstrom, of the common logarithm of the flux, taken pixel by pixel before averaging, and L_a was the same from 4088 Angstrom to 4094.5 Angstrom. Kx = 1.03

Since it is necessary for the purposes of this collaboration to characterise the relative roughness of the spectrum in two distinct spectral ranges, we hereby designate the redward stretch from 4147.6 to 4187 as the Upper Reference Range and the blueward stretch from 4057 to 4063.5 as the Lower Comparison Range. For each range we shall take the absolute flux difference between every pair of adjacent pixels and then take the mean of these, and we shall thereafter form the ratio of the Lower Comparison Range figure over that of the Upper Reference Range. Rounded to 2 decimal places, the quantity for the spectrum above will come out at 0.91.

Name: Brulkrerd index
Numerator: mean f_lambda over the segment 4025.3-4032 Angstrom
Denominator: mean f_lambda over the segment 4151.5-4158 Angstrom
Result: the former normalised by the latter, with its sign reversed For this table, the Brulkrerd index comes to -0.92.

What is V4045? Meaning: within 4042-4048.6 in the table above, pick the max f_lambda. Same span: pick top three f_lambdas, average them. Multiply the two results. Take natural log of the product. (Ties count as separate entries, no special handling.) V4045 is 6.10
